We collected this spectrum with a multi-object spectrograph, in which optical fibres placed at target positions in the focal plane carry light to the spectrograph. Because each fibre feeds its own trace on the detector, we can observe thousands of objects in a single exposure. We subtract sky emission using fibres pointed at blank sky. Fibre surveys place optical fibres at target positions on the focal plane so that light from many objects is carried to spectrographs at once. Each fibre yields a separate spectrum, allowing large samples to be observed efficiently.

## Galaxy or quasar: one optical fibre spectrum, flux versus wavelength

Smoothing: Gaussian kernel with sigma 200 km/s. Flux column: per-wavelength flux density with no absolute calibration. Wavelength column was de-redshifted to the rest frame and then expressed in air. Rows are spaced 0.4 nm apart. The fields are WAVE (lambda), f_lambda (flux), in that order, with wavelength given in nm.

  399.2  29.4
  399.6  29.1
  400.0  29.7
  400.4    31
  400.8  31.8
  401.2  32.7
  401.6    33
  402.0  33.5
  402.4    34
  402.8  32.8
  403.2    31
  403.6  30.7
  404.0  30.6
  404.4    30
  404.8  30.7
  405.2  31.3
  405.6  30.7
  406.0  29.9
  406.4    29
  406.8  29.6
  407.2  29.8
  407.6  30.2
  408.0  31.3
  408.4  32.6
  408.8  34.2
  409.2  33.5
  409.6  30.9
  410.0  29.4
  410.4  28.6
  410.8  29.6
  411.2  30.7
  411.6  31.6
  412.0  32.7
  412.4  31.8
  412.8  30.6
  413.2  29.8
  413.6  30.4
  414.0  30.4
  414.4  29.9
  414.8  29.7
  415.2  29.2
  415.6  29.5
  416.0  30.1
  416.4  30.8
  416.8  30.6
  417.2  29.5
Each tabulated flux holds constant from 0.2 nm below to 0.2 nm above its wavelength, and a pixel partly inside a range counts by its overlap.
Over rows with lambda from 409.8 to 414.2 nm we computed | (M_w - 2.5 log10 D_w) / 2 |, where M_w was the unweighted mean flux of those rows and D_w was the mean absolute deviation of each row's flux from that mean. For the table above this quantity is 15.3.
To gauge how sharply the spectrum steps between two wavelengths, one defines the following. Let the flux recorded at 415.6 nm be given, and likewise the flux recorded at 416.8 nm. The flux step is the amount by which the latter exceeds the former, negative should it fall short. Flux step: 1.1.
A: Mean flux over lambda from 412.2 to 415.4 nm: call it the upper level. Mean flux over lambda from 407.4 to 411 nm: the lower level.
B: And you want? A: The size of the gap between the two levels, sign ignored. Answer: 0.9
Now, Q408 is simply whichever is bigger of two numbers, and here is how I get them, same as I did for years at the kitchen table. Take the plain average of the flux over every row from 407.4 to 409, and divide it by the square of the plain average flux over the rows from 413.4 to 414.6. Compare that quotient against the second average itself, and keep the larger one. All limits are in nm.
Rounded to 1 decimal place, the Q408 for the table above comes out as 30.2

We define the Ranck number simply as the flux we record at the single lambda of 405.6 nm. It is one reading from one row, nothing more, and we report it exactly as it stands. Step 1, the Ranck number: 30.7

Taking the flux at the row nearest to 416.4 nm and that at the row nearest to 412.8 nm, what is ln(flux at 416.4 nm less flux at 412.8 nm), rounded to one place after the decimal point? -1.6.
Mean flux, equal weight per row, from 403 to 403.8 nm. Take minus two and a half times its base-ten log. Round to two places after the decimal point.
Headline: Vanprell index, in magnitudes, -3.72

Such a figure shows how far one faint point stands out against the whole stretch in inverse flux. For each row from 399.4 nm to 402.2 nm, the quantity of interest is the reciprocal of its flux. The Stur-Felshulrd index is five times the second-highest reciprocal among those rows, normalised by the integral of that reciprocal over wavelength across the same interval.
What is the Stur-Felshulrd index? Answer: 1.89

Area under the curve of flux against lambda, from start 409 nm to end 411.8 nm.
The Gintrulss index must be 85.7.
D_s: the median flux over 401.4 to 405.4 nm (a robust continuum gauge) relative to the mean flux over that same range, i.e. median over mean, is 0.981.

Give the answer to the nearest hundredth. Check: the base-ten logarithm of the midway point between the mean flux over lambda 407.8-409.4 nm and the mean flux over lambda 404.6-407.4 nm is 1.50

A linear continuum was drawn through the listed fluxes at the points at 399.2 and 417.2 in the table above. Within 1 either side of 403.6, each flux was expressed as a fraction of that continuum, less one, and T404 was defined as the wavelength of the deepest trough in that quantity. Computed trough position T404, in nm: 404.4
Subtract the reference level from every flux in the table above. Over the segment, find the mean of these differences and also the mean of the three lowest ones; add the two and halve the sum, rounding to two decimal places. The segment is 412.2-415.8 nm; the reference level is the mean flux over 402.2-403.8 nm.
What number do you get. -2.32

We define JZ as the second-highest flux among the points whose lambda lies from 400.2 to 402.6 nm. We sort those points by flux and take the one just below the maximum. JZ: 33.5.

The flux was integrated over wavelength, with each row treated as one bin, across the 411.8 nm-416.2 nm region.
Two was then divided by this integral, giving 0.015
